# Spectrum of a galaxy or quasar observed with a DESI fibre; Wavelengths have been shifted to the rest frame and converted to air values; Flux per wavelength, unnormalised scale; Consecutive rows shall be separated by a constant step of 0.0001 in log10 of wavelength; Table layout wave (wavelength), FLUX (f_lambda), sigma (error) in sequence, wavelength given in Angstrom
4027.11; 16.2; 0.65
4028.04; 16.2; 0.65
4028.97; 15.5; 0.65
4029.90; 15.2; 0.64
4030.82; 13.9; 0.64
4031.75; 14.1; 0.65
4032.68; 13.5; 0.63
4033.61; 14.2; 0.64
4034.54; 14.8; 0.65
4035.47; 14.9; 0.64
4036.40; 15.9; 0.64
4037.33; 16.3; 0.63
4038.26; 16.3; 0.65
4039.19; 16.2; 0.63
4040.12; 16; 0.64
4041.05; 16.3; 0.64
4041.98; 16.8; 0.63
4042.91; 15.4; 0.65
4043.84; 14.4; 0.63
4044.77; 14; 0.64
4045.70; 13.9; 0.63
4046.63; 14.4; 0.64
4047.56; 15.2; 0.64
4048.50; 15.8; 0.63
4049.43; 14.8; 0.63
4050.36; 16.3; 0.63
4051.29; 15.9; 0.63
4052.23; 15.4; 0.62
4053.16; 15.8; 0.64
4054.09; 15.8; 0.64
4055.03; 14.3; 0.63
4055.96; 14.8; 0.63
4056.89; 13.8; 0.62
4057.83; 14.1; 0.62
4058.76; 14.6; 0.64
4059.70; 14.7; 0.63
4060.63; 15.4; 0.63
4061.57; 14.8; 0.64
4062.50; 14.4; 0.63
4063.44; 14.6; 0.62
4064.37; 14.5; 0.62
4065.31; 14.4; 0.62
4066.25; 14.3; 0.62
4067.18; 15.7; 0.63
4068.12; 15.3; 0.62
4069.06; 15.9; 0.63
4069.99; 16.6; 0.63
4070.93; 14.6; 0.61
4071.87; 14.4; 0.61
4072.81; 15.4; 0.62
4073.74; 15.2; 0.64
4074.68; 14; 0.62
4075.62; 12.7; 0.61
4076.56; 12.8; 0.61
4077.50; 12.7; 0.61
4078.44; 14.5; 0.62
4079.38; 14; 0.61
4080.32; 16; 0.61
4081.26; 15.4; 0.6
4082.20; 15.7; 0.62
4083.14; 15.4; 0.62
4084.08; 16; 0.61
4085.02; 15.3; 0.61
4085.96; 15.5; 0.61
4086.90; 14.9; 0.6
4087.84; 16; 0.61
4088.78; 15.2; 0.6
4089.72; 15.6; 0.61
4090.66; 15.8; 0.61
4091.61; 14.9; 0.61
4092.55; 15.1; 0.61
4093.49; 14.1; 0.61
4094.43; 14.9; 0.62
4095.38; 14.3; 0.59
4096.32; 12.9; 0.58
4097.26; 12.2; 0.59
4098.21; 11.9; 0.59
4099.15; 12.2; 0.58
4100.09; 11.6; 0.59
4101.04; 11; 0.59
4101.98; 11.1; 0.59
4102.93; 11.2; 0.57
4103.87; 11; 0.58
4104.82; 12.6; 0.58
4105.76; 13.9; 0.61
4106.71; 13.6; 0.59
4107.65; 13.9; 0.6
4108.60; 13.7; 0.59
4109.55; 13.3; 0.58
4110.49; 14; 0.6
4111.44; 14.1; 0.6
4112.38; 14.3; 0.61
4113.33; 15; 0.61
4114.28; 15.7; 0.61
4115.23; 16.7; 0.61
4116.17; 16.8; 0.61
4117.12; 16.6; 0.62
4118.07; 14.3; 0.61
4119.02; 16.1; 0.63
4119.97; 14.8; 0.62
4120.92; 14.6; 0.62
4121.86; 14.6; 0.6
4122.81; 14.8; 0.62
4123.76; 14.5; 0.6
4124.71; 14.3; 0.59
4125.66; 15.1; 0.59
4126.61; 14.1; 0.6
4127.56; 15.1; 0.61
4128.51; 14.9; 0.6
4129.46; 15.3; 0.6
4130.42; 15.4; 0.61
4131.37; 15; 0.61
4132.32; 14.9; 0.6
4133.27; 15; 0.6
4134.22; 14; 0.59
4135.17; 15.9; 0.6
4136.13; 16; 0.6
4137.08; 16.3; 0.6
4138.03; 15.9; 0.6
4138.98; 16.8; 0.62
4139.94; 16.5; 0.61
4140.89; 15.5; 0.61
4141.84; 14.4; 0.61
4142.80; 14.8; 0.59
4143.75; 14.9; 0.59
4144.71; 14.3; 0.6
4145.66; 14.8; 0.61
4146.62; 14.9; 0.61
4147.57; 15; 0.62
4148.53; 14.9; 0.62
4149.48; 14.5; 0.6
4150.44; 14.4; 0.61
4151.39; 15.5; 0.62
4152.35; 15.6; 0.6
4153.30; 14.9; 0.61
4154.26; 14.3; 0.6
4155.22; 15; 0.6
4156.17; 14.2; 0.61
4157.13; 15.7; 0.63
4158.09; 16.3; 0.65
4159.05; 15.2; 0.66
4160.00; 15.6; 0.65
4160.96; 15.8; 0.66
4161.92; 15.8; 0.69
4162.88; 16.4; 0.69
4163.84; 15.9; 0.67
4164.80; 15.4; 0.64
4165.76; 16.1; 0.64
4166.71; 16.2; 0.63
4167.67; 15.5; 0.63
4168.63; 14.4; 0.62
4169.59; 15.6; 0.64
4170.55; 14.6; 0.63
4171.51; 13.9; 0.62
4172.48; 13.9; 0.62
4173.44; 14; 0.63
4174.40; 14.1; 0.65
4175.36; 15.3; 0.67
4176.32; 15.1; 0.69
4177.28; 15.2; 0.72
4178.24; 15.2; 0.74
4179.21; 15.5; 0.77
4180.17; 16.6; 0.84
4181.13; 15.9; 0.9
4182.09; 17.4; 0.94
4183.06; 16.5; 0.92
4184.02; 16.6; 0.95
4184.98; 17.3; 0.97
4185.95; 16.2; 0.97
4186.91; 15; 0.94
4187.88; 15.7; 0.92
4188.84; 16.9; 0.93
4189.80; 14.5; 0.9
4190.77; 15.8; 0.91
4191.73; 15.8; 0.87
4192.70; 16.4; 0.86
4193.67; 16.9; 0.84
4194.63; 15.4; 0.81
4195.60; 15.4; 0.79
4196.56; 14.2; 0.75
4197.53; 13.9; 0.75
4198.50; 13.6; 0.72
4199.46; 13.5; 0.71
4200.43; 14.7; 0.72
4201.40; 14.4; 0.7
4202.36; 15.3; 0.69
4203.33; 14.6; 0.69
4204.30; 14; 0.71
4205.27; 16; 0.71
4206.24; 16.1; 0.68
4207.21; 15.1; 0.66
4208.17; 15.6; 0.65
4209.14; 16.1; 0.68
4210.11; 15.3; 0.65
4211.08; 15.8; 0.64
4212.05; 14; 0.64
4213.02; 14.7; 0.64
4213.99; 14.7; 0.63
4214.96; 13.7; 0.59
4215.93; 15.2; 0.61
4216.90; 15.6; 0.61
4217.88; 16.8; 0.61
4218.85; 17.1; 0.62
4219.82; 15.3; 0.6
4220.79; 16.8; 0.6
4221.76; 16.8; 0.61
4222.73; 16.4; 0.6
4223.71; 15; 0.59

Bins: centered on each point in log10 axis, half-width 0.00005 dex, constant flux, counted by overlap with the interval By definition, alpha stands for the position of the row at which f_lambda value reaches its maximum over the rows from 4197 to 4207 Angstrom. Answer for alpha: 4206.24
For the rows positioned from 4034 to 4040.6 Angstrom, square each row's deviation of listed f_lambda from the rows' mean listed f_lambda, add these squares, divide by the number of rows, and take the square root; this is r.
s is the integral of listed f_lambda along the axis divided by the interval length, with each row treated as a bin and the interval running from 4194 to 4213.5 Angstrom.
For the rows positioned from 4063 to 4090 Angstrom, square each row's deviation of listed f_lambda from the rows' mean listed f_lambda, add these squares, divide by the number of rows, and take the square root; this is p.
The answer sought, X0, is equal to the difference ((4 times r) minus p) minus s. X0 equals -13.5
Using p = 0.98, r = 0.60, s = 14.9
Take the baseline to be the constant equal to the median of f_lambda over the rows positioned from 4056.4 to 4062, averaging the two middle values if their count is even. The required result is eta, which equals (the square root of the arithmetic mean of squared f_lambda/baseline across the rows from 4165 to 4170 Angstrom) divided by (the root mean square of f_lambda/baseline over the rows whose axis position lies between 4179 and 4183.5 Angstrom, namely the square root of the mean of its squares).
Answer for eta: 0.95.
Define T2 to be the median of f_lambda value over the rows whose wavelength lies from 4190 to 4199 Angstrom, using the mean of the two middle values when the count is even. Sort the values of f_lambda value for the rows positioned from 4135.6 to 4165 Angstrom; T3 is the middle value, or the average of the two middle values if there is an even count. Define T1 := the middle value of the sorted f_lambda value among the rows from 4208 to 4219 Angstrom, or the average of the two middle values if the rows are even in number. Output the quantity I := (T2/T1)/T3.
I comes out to 0.0647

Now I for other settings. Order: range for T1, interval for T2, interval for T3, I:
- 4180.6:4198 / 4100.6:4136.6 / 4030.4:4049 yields 0.0612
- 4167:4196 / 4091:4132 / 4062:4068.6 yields 0.0636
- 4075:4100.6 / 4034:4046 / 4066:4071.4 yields 0.0688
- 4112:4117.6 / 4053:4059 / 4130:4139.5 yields 0.0578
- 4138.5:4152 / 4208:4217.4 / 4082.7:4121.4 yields 0.0716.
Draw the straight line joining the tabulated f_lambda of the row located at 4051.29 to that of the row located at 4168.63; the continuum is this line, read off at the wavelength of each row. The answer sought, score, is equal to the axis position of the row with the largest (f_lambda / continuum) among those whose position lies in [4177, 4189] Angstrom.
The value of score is 4182.09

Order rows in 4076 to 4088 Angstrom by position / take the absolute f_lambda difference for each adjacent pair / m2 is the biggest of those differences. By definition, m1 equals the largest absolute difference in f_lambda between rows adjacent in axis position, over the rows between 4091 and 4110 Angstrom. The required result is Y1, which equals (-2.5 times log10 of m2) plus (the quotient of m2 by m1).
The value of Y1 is 0.50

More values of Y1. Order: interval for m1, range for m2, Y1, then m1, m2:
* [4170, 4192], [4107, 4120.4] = 0.05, 2.4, 2.30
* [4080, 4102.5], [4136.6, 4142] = 0.68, 1.4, 1.10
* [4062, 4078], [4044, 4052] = 0.31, 2.0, 1.50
